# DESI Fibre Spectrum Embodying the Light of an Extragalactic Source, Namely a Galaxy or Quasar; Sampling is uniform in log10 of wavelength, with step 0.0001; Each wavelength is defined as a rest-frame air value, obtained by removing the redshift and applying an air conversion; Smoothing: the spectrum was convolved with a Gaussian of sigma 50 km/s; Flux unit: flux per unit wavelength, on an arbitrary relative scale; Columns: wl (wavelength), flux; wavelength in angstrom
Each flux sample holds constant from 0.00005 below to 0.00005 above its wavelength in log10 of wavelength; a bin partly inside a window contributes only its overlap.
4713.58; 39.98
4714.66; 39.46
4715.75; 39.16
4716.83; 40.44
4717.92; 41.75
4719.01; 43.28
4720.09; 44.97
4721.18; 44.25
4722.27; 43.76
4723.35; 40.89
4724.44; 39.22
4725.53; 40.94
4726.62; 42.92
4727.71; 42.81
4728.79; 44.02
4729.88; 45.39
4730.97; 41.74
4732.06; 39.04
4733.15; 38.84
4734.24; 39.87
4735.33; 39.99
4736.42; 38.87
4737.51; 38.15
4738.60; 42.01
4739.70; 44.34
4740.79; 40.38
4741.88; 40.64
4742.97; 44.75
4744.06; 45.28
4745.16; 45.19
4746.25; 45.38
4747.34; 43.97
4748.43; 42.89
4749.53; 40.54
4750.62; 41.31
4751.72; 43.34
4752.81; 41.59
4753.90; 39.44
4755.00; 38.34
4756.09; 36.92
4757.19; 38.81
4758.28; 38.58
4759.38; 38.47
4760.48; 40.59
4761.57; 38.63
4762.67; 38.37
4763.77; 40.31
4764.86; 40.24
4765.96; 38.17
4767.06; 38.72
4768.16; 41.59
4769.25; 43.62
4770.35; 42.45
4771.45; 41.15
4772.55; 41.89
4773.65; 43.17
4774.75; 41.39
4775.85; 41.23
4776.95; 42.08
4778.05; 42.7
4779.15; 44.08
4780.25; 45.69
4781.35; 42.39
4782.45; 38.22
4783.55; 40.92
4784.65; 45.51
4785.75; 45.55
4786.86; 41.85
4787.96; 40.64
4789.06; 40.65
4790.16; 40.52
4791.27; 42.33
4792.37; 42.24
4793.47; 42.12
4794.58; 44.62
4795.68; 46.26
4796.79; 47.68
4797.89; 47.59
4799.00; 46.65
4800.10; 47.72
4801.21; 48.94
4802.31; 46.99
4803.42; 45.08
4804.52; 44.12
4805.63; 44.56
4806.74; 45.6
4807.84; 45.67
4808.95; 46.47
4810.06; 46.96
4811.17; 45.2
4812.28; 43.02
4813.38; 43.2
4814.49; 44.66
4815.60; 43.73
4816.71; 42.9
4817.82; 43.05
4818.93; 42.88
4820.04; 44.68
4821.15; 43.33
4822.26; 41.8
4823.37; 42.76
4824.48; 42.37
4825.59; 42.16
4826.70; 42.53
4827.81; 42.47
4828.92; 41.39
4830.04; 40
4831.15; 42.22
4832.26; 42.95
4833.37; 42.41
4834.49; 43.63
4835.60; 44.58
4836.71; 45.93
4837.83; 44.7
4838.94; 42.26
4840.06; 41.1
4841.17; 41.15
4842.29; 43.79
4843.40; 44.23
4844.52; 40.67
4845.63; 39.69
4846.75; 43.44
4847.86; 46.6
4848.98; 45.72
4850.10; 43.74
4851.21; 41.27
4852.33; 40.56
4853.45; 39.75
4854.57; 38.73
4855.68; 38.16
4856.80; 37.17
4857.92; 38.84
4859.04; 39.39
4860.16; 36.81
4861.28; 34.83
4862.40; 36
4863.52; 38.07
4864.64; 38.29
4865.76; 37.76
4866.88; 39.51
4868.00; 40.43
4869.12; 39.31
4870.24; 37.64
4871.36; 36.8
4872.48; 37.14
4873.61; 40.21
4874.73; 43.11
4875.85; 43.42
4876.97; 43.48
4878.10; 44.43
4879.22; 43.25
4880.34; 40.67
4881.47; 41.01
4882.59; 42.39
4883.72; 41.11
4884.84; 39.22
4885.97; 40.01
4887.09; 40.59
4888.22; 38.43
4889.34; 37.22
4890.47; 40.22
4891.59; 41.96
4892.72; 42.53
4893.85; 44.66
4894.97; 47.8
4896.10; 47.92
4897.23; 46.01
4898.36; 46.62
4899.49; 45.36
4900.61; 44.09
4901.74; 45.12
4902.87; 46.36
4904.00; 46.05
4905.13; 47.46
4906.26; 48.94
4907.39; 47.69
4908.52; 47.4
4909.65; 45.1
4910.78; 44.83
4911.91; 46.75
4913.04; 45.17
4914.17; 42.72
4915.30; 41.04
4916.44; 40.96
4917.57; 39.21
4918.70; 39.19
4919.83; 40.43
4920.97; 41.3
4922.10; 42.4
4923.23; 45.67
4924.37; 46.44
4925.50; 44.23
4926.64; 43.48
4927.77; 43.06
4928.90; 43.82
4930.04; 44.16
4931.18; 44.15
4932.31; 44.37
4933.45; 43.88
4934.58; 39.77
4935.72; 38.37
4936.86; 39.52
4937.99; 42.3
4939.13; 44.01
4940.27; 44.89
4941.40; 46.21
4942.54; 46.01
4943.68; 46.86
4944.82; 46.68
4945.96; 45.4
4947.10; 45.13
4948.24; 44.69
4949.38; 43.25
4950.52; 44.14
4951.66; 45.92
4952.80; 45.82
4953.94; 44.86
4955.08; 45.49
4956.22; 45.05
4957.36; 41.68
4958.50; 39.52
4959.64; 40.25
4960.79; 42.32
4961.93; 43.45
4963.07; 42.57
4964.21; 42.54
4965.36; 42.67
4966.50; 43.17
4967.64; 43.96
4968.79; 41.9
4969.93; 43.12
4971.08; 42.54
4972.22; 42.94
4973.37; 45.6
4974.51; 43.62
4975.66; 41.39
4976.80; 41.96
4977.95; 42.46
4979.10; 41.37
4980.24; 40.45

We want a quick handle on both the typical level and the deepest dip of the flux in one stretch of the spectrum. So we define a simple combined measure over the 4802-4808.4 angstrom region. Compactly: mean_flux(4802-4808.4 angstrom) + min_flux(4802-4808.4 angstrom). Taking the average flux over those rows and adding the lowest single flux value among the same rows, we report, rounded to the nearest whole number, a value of 89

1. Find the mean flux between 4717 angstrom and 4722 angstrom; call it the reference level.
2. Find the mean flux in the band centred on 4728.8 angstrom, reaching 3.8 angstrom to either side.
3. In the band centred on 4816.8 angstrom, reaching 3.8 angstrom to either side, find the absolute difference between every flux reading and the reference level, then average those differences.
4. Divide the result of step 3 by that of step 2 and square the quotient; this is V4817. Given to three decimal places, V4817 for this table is 0.000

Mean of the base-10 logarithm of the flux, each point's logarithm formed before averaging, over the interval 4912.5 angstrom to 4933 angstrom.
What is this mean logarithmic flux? 1.63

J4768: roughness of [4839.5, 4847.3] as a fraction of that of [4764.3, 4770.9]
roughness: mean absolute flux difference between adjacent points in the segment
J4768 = 1.10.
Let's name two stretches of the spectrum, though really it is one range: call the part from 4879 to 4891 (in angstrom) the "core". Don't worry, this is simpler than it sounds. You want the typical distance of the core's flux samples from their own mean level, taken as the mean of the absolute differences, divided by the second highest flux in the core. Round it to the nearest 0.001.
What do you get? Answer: 0.029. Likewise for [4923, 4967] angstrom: 0.035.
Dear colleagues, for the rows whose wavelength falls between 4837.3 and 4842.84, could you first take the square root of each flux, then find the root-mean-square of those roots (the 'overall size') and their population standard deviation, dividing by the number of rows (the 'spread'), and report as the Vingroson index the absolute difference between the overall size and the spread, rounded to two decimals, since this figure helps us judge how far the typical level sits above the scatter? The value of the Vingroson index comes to 6.42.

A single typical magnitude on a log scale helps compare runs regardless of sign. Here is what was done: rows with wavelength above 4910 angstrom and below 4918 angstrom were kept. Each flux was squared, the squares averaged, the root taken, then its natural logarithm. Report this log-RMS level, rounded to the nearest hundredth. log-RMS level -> 3.76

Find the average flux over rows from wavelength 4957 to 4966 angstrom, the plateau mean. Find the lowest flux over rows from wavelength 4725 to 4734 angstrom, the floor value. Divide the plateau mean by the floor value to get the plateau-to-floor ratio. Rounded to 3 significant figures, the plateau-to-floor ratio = 1.08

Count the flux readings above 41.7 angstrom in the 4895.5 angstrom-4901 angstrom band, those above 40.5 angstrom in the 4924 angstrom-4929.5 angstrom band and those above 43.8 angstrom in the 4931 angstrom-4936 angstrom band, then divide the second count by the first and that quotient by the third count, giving 0.3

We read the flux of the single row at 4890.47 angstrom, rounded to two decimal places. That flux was 40.22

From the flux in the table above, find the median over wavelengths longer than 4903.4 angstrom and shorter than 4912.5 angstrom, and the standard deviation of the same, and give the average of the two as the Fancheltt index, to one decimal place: 24.2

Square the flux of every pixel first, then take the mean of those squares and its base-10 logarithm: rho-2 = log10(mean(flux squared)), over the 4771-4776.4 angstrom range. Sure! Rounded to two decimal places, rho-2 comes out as 3.24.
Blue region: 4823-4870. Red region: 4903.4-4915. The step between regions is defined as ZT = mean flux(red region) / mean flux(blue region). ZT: 1.12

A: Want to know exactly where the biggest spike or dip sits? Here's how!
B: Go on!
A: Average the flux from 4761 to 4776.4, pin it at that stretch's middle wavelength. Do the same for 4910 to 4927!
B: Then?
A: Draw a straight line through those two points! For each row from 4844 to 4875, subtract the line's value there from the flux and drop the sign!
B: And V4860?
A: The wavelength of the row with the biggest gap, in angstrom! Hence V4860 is 4861.28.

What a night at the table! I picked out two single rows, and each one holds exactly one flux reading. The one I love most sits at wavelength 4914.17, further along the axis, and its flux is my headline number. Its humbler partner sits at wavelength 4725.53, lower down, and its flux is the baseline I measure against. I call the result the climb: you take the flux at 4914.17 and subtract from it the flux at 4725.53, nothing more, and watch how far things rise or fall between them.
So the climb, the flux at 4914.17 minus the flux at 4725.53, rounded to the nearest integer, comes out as 2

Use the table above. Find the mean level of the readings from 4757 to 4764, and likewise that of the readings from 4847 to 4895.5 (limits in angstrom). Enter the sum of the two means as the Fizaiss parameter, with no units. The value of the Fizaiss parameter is 79.5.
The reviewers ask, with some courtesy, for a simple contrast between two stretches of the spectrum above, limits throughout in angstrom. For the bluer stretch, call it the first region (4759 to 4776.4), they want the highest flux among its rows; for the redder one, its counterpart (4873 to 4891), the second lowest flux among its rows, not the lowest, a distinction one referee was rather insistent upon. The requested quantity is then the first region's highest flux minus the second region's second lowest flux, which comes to 5.2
